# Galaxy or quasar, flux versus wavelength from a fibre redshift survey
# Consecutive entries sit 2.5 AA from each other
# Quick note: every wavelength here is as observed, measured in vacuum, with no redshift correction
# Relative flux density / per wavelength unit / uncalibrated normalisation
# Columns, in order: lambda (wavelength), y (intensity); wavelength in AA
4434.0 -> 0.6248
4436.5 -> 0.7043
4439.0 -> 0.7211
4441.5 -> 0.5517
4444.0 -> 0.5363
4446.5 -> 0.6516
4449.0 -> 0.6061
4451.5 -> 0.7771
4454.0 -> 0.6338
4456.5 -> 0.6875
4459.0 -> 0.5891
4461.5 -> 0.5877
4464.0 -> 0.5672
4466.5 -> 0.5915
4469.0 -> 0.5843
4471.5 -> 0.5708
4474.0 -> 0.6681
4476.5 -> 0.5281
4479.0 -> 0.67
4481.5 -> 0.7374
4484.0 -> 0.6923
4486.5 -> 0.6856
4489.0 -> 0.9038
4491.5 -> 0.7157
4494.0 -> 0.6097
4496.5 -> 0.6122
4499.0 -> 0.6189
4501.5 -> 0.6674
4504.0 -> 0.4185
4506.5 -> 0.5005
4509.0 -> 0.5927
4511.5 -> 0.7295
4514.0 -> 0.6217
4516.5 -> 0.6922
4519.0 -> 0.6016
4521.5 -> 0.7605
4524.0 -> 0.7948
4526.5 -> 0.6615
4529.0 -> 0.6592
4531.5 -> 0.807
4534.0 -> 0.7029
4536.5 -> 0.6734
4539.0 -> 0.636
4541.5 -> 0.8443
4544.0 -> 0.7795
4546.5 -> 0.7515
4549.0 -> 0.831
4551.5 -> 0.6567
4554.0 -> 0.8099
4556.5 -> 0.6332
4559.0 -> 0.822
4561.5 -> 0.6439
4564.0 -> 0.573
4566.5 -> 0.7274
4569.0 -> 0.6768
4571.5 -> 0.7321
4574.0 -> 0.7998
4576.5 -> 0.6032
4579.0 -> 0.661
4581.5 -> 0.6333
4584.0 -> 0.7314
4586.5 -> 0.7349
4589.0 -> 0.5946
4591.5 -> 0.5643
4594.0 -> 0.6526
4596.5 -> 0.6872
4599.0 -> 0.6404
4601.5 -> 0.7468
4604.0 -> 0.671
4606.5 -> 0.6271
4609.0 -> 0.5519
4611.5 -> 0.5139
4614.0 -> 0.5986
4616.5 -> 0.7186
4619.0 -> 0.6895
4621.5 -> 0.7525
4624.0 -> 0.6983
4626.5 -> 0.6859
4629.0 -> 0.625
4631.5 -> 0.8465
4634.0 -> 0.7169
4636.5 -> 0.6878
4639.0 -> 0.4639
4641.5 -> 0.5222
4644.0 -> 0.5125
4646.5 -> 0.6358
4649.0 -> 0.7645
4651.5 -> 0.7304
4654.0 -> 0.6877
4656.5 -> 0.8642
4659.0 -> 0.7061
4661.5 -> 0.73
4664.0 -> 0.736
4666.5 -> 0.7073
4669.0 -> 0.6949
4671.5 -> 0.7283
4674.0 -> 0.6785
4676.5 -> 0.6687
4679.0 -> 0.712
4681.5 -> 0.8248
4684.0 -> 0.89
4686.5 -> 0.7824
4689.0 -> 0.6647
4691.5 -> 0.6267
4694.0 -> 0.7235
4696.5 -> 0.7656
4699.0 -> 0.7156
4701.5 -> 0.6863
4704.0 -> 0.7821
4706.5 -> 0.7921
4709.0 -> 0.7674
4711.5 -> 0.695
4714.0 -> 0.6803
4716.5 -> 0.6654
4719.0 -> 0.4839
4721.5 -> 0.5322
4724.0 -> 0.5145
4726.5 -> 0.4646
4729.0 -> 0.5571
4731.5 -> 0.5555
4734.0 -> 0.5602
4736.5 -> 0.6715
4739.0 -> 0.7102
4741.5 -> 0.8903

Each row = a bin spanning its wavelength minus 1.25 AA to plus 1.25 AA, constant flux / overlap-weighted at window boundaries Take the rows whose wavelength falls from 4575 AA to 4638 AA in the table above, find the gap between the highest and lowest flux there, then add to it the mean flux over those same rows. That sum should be 1.00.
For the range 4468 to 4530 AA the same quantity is 1.14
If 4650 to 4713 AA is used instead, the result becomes 1.00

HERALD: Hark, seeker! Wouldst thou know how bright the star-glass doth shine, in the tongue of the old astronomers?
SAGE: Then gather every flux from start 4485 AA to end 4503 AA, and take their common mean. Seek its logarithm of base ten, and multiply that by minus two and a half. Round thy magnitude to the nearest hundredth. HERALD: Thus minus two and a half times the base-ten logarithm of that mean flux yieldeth 0.41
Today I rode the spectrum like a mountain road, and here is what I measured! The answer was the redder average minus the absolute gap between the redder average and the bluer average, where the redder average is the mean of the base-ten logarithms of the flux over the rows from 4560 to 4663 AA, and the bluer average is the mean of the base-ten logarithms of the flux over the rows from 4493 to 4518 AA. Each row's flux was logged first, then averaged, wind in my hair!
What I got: -0.22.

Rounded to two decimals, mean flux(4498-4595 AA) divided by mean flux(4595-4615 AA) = 1.08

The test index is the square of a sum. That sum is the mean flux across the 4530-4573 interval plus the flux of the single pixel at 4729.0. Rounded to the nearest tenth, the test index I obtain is 1.6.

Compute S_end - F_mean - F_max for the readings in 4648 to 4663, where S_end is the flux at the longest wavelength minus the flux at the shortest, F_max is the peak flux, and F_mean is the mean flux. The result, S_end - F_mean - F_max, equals -1.65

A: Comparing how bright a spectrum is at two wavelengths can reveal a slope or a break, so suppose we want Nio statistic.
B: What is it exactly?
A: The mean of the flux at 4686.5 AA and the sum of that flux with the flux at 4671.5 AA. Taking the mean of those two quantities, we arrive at 1.15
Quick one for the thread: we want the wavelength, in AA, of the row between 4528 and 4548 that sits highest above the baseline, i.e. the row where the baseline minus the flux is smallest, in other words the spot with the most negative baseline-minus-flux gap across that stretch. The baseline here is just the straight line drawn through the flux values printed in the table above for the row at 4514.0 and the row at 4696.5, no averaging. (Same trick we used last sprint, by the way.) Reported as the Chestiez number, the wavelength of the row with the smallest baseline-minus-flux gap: 4541.5 AA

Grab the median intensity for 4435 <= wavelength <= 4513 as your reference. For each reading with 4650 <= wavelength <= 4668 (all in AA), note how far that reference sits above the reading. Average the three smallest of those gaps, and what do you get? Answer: -0.16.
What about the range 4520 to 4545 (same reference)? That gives -0.20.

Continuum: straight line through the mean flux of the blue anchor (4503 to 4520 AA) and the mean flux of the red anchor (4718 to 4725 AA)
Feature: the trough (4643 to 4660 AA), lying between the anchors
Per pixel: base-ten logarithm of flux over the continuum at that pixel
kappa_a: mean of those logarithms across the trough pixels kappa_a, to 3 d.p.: 0.110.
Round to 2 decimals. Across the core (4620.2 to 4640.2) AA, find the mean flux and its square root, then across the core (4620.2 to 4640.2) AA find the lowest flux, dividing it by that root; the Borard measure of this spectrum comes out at 0.56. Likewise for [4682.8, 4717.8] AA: 0.73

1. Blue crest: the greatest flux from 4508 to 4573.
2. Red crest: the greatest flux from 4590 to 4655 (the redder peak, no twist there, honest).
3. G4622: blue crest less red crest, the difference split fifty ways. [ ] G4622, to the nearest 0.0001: 0.0000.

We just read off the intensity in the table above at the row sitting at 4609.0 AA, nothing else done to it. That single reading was 0.5519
